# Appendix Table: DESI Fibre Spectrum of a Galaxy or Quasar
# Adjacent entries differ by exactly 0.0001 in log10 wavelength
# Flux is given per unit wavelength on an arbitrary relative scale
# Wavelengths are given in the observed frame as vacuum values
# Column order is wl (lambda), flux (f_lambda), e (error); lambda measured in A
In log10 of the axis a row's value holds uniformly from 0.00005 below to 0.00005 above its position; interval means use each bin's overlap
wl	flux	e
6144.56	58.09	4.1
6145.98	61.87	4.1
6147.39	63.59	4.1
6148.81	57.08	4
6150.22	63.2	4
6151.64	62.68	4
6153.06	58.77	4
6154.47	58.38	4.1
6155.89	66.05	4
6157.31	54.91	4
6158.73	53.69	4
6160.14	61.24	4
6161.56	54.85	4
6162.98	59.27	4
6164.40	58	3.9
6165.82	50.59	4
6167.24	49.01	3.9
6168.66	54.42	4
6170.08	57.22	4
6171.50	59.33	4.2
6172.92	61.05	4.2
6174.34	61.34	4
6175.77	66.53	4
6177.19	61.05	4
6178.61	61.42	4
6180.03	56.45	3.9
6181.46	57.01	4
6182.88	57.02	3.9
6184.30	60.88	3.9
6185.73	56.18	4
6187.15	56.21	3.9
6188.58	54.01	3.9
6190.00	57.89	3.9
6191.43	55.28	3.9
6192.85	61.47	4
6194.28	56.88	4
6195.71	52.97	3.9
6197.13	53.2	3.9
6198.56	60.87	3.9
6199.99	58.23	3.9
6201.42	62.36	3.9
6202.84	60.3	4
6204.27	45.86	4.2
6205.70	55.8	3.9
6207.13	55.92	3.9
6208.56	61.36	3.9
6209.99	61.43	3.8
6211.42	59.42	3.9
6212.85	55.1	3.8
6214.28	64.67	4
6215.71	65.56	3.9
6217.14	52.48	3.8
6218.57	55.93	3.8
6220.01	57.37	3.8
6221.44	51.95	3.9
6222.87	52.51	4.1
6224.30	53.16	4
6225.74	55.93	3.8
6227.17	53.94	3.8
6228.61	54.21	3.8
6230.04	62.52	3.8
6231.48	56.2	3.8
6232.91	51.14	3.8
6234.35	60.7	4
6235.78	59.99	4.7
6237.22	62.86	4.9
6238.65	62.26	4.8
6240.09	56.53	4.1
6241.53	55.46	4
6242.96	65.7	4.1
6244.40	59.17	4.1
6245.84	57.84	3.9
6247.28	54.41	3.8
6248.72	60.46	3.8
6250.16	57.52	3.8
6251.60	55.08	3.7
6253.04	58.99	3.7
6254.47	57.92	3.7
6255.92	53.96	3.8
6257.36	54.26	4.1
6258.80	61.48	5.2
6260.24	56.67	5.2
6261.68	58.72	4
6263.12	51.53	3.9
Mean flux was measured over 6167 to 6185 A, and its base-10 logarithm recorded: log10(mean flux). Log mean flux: 1.77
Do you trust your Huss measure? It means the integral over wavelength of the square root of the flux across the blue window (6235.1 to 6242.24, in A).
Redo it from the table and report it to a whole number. 55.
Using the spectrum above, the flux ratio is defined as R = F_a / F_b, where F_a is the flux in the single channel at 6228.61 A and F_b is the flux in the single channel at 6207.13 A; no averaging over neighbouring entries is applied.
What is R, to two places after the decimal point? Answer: 0.97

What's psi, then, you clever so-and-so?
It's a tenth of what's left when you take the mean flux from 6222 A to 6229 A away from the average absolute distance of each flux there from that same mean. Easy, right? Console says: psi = -5.3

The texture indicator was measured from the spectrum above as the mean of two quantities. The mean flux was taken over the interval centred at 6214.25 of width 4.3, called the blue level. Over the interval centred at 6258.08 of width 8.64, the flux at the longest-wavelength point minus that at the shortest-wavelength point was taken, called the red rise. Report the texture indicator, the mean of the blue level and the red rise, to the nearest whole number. 31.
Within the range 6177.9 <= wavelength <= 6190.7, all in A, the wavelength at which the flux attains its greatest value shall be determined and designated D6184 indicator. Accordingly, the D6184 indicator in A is 6178.61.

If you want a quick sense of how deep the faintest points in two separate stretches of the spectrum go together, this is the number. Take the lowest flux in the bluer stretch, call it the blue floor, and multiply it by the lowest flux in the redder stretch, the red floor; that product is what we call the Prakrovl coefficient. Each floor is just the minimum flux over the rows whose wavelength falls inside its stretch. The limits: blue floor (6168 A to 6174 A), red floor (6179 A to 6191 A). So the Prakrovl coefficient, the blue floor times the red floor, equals 2939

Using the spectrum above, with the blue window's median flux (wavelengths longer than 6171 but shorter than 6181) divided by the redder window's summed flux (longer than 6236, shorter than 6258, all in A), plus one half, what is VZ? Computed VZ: 0.57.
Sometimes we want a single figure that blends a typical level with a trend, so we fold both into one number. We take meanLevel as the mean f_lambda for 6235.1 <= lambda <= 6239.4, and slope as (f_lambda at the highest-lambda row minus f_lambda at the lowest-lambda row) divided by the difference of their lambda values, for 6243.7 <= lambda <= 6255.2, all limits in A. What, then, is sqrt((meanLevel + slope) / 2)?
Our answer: 5.55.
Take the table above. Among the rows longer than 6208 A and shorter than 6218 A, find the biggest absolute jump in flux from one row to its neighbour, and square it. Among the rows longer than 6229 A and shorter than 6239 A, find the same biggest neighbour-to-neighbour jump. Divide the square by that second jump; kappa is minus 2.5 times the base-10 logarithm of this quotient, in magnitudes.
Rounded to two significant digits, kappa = -3.1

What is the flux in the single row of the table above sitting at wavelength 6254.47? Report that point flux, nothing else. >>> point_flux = 57.92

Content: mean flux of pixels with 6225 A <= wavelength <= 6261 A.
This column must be 57.8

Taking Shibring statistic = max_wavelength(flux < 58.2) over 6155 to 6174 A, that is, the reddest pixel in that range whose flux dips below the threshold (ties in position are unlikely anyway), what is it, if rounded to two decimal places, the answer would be 6170.08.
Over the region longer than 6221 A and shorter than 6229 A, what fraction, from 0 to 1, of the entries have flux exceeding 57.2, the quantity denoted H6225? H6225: 0.0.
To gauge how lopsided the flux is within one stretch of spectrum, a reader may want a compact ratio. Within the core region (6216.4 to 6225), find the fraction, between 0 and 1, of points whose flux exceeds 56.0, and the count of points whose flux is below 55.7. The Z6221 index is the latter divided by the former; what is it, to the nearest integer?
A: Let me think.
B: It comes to 24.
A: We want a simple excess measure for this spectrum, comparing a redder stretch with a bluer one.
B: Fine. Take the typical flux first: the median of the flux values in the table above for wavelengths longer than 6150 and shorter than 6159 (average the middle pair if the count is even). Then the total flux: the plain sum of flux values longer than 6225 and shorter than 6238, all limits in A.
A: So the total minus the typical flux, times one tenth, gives 46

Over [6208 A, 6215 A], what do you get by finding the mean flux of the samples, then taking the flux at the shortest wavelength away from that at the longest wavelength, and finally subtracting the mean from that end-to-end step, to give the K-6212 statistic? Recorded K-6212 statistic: -57.1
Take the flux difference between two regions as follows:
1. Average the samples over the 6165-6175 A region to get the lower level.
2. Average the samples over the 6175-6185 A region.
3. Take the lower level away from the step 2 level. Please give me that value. 3.9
